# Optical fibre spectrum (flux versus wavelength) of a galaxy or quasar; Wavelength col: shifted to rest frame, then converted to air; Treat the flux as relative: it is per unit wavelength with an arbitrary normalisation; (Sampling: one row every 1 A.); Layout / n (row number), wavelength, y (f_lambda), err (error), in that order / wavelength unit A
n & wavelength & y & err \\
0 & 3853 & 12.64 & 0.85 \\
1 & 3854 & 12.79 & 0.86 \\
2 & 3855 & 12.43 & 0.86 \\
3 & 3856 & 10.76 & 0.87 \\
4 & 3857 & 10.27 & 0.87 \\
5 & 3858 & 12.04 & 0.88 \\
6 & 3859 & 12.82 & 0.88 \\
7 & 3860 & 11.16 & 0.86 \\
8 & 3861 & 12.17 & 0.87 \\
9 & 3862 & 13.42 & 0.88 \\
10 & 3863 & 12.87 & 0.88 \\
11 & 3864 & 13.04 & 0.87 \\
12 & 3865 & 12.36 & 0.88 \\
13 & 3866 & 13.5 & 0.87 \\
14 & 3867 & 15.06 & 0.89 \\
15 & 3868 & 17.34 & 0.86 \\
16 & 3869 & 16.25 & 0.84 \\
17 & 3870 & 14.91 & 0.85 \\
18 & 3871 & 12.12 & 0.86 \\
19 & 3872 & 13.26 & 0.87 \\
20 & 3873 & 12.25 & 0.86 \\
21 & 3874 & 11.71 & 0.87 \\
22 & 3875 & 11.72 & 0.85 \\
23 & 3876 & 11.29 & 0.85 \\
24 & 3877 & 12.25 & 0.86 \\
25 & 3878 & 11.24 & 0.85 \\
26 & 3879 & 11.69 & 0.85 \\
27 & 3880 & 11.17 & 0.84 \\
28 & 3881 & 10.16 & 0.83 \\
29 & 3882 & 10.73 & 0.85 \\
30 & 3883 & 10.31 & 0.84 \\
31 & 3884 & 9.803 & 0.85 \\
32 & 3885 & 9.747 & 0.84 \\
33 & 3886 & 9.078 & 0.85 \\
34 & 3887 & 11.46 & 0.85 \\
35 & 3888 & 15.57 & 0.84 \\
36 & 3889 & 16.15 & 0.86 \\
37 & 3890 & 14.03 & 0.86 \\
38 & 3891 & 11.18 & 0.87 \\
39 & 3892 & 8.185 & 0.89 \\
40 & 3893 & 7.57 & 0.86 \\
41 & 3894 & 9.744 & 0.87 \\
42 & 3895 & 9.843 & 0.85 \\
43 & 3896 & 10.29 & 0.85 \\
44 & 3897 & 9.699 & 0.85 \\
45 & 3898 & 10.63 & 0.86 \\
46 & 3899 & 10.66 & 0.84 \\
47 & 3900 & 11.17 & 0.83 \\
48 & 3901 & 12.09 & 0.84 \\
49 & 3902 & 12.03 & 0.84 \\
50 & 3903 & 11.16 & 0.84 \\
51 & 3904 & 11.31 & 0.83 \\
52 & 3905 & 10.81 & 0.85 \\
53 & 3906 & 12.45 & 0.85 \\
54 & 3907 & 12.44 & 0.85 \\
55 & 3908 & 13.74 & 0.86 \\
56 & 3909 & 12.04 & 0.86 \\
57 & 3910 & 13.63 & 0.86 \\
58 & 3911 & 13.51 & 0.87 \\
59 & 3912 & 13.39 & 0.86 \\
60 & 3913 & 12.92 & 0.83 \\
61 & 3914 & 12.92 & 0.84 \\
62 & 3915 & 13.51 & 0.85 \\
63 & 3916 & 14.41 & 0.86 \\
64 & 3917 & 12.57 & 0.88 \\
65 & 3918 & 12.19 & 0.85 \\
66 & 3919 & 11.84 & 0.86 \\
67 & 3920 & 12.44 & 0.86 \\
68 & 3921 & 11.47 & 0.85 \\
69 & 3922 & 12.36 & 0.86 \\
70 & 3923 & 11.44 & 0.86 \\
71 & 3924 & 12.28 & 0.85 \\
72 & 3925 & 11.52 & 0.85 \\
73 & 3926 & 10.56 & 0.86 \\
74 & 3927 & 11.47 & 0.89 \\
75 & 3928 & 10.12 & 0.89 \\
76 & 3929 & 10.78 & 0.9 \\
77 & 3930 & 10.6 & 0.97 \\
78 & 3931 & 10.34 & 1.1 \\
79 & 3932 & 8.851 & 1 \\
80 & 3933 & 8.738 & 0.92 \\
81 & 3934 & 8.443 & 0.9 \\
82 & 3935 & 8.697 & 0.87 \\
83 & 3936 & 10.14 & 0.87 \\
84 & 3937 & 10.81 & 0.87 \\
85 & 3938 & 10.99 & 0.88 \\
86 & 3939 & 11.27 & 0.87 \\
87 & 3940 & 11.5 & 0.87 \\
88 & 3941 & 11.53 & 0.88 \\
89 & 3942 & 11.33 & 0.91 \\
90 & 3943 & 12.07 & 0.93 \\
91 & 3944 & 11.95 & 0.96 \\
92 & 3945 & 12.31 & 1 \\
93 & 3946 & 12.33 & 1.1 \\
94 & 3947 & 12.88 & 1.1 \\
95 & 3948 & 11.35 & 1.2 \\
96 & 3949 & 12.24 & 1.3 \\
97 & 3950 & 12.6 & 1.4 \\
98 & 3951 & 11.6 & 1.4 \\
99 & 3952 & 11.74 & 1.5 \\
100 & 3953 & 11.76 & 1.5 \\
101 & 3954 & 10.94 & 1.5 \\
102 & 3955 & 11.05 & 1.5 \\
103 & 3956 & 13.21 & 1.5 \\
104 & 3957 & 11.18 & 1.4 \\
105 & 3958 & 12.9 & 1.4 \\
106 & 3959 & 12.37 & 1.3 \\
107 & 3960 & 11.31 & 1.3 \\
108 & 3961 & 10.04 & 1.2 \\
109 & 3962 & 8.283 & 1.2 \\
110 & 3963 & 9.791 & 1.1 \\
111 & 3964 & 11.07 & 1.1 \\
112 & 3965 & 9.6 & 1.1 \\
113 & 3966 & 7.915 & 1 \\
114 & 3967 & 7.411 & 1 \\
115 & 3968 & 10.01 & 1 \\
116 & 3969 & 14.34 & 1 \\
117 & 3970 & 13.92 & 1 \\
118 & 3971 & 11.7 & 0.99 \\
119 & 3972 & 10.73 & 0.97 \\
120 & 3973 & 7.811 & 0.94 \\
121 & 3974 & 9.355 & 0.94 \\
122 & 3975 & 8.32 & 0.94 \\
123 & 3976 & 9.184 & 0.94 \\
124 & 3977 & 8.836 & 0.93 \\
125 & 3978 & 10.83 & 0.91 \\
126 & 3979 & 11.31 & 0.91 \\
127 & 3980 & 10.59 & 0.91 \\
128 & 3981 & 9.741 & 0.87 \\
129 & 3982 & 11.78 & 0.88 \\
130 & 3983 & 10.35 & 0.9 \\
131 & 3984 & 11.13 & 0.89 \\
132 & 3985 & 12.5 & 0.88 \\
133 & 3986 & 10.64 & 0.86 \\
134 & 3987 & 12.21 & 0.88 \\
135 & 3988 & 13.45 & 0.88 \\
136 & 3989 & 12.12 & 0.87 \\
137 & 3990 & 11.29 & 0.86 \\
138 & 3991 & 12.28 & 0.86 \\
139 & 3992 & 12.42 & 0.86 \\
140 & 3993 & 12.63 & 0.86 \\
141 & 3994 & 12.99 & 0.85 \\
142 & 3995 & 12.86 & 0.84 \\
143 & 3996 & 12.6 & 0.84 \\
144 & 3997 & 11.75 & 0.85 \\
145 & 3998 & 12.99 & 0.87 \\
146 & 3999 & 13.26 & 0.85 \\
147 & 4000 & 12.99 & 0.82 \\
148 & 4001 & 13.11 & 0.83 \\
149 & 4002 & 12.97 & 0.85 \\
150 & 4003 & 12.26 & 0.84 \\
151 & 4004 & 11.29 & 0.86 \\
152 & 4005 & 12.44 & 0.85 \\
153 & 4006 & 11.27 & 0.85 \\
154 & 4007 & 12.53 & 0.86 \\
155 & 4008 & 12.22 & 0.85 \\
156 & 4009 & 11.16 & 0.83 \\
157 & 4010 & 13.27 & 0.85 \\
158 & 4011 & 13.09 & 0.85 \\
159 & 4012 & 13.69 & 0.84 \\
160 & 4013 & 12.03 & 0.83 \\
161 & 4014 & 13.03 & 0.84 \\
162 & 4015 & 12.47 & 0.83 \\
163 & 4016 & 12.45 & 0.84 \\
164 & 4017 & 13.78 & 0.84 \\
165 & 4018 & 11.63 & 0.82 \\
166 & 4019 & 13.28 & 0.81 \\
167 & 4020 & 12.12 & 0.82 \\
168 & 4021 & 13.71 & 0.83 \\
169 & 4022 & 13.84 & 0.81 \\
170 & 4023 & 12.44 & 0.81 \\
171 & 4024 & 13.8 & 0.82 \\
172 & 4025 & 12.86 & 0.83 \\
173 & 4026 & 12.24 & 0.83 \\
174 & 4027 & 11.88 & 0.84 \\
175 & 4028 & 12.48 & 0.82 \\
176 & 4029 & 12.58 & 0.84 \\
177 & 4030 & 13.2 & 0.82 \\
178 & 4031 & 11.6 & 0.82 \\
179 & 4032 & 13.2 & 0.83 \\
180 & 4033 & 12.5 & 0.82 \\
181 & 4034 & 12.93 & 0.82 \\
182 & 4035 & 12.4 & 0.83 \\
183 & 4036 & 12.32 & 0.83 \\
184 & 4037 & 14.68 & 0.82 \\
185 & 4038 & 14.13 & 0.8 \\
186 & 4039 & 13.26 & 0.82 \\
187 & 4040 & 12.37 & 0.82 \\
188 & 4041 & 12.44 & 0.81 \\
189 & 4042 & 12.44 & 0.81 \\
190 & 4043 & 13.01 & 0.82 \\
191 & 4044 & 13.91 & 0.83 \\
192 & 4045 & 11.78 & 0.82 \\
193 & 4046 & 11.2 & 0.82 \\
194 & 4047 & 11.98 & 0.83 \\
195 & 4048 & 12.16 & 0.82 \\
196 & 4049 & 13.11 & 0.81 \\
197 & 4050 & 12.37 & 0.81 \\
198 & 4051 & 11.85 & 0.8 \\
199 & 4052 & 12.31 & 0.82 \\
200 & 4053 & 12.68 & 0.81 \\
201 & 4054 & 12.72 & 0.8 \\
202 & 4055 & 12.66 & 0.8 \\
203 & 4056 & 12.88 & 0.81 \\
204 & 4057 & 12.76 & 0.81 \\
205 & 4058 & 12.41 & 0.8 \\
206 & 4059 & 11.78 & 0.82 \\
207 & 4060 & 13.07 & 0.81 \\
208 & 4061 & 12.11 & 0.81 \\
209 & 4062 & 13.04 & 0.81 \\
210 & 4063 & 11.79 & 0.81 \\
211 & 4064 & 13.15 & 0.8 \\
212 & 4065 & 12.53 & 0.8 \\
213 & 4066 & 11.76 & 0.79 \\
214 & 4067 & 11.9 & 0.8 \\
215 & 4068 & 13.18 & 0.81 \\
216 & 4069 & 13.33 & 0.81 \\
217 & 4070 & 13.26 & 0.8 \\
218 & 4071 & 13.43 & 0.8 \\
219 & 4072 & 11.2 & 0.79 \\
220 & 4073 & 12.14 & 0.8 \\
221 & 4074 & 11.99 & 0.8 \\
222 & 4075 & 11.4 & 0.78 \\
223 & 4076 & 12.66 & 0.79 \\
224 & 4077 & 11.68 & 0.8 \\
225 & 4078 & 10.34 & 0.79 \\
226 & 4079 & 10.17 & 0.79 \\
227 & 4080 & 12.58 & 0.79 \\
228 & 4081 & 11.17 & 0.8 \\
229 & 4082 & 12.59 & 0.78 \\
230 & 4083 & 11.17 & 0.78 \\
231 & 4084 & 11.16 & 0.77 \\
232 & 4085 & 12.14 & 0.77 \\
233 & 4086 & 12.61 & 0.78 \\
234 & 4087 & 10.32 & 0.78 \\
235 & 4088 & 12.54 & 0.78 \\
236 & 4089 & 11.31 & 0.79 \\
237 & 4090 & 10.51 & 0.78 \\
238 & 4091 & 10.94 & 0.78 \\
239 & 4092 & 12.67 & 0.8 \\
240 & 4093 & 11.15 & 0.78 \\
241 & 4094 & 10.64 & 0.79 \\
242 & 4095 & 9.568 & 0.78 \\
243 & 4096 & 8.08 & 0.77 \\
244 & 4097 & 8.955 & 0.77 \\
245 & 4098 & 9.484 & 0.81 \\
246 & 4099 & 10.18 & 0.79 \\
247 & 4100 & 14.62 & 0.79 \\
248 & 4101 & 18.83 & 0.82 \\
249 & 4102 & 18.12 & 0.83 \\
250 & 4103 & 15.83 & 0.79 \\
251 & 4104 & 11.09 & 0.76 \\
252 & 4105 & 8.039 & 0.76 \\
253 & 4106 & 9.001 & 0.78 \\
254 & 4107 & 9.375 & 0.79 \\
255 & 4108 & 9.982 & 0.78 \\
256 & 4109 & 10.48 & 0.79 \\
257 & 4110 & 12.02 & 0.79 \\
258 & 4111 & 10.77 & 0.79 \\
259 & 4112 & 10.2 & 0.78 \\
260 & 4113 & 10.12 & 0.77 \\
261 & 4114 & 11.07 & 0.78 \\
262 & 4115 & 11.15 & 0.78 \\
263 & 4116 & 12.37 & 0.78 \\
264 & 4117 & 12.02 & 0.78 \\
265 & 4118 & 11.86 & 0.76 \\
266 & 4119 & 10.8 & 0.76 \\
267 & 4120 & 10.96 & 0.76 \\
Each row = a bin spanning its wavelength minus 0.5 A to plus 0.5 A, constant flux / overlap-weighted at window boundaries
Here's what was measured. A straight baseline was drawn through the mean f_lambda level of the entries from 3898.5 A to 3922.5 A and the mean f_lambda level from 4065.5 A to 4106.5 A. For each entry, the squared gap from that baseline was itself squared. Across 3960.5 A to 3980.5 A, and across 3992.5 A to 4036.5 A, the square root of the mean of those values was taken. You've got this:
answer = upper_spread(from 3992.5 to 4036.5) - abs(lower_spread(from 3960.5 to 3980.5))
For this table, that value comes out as -9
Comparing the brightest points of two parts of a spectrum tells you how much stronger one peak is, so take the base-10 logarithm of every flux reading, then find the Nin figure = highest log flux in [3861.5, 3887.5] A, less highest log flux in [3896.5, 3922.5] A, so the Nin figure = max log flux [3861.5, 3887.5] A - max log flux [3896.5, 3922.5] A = 0.08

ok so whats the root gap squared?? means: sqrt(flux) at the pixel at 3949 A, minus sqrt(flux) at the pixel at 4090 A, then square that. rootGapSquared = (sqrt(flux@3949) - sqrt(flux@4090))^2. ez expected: 0.066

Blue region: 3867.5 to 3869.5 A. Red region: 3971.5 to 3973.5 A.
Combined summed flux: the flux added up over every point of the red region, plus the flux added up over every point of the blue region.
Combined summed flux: 52.1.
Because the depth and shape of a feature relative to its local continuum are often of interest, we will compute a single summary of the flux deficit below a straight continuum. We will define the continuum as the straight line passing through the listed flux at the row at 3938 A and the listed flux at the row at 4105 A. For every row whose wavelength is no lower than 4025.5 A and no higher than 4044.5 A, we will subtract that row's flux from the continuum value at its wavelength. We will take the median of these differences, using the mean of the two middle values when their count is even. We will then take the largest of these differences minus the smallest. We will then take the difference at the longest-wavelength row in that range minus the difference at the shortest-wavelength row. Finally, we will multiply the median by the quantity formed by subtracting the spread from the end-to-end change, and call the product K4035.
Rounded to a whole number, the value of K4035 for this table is 17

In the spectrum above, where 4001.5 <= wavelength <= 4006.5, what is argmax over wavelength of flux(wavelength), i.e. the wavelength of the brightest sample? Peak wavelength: 4002 A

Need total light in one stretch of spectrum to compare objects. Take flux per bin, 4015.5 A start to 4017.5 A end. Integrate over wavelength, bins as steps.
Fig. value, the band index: 26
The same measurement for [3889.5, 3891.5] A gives 25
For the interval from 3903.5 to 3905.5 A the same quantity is 22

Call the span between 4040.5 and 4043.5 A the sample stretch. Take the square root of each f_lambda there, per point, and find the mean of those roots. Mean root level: 3.55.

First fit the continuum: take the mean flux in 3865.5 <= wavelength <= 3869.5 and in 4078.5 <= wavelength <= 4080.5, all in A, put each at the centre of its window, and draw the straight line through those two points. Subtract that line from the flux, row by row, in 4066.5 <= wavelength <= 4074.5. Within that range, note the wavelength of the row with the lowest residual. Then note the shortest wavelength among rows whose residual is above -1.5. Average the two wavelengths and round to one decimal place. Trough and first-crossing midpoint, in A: 4069.5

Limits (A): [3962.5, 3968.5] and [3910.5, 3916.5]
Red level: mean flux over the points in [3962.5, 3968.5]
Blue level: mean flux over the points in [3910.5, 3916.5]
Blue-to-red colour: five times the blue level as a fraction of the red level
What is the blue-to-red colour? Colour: 7.2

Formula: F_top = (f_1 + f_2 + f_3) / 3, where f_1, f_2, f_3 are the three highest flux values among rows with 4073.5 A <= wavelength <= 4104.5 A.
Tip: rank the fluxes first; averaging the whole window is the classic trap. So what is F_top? 17.6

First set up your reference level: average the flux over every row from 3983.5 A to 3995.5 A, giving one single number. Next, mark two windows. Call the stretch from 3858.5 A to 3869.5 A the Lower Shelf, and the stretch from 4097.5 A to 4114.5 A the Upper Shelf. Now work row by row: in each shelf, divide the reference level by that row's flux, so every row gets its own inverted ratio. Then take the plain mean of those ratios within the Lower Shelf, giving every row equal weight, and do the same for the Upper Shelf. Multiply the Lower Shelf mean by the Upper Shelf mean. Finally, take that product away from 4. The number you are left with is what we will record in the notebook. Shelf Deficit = 3.00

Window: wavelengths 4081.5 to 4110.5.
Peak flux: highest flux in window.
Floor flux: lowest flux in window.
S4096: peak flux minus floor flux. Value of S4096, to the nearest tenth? 10.8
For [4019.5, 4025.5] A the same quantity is 1.7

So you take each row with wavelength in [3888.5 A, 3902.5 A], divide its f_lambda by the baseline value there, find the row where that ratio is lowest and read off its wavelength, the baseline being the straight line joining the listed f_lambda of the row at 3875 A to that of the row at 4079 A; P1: 3893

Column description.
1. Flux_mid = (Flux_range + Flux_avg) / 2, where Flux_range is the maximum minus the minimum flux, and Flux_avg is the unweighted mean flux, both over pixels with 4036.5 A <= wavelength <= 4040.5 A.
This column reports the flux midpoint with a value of 8.0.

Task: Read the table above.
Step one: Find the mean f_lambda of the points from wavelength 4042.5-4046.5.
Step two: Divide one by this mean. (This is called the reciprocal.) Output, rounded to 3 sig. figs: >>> 0.0802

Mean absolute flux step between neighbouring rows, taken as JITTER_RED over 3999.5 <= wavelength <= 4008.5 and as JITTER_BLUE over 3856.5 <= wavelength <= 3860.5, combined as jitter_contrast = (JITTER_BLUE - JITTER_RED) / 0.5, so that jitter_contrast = 1.3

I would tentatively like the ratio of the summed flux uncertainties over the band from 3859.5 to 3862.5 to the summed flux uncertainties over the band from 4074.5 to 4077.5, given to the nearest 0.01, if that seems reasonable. 1.10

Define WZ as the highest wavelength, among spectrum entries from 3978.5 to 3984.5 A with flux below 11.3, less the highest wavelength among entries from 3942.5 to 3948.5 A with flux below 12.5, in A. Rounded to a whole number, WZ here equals 36 A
